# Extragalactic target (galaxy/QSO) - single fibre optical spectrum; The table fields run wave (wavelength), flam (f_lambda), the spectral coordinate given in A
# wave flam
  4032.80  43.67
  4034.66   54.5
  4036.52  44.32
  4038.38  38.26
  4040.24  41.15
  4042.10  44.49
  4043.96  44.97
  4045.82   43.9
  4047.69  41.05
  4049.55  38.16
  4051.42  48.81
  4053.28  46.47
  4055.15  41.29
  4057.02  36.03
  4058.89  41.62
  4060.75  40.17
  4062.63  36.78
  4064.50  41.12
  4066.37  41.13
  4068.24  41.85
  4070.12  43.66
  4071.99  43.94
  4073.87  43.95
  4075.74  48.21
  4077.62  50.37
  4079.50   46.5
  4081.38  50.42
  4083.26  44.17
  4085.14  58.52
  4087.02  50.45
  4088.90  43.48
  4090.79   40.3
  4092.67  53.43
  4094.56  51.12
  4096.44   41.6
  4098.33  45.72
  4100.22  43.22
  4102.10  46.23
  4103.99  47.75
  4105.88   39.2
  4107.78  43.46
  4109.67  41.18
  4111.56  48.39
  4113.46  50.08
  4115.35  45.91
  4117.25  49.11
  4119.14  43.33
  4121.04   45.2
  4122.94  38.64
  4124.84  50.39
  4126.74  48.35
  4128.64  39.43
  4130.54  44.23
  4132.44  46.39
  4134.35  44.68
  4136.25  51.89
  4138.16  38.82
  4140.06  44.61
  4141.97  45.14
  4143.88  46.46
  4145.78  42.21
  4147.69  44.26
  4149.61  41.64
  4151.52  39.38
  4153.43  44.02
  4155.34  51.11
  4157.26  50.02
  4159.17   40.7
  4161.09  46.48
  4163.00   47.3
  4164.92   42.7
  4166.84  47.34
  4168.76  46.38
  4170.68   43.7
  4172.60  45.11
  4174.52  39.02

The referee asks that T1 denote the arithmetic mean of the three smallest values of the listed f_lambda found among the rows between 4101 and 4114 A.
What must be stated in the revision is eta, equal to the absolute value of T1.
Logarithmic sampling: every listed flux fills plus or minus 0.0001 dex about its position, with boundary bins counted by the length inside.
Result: 41.3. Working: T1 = 41.3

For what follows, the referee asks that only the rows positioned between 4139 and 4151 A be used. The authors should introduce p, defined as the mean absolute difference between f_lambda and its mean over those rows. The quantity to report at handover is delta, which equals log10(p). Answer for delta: 0.15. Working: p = 1.4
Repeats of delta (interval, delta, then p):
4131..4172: 0.43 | 2.7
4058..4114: 0.59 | 3.9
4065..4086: 0.58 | 3.8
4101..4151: 0.46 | 2.9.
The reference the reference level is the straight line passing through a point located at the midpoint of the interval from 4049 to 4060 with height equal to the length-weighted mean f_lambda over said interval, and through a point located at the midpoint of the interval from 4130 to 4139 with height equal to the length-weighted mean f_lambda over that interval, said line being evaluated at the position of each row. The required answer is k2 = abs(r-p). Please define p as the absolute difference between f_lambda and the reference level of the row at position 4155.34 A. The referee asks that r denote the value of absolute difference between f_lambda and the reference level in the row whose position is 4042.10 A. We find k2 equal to 2.2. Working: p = 5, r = 2.8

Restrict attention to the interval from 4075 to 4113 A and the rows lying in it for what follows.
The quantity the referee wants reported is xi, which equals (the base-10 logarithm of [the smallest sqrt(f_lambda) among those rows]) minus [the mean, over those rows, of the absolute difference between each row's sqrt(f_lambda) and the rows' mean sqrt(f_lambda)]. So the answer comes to 0.516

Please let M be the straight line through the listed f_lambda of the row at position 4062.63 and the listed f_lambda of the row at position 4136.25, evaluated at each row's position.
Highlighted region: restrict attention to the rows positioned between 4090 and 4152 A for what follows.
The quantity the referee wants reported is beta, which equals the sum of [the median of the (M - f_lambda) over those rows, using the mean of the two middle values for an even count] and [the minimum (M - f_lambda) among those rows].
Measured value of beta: -7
